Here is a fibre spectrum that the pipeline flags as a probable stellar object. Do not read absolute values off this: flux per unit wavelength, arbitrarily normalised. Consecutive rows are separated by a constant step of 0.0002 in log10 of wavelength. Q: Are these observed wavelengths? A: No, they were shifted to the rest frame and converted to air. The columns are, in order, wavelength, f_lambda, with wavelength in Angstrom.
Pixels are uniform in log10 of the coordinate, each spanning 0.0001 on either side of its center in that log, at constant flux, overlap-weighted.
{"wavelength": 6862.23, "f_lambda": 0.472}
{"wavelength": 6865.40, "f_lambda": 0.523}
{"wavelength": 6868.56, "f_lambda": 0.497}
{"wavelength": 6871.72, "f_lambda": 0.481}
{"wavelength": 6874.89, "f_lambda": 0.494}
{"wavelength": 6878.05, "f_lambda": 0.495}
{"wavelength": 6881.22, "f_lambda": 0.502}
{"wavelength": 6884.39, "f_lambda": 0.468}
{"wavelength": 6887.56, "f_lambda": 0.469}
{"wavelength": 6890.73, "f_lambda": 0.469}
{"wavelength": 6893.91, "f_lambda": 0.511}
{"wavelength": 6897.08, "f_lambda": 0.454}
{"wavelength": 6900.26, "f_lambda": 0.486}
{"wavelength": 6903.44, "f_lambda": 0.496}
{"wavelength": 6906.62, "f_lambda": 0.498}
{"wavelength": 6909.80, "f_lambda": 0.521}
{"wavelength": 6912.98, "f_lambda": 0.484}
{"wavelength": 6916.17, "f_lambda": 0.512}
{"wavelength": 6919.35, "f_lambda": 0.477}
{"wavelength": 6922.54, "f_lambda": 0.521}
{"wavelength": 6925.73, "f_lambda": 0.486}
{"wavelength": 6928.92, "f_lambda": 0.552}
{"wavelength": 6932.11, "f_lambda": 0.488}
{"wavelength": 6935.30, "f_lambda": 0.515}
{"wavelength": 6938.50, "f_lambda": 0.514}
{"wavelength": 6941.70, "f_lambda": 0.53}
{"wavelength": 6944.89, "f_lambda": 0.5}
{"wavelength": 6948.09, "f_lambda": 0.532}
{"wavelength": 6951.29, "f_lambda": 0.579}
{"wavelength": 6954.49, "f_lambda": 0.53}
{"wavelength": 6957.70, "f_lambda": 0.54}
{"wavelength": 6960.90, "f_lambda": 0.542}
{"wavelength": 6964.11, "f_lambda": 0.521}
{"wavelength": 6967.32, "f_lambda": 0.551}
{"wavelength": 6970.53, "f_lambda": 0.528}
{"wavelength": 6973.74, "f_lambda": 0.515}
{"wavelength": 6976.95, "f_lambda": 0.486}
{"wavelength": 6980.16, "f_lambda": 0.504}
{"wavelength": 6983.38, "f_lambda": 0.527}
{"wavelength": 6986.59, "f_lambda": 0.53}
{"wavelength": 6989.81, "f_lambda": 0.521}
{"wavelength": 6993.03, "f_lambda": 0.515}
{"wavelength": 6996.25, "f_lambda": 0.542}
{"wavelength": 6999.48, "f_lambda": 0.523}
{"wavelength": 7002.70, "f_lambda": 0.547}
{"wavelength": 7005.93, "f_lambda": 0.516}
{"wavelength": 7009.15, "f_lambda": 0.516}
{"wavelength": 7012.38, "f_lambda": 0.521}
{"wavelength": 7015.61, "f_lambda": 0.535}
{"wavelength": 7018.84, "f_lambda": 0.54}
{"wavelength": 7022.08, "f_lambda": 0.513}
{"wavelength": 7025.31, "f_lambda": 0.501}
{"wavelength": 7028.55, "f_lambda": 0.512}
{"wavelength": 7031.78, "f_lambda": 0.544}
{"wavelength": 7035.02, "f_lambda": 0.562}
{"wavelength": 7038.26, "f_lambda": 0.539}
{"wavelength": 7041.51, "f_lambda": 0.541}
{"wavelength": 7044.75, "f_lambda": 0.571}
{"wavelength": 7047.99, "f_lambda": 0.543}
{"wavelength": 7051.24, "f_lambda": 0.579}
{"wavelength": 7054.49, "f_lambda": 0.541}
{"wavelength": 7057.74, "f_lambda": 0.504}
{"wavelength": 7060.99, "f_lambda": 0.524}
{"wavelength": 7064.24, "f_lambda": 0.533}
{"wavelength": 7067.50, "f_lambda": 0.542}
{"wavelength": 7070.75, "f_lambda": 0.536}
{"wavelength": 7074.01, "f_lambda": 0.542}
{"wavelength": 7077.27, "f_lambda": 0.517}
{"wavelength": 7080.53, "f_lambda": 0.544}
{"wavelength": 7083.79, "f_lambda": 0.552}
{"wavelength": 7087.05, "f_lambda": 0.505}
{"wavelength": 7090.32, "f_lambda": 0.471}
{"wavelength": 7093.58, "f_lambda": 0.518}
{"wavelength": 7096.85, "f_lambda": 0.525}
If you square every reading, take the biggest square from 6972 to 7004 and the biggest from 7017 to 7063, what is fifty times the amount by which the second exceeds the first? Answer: 1.8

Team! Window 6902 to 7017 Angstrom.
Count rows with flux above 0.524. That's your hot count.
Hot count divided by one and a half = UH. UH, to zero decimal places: 9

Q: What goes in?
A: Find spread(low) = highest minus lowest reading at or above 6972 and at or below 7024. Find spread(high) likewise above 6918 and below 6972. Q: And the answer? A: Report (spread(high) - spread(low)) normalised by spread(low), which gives 0.7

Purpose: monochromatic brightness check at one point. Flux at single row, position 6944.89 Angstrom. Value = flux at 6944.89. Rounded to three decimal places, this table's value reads 0.500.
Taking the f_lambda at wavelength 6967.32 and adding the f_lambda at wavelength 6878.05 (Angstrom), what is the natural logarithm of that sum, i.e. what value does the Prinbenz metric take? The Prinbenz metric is 0.045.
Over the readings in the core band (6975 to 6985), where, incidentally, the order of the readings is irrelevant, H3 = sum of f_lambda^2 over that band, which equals 0.768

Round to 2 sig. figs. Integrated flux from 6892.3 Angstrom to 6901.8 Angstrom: 4.6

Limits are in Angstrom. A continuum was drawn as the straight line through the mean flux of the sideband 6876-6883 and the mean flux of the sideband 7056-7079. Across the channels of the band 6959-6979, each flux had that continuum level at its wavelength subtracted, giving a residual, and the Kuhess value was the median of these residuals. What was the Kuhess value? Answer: 0.012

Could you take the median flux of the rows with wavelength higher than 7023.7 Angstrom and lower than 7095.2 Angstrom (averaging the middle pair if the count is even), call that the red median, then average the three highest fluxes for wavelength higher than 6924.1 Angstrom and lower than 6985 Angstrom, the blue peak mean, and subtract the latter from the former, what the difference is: -0.021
